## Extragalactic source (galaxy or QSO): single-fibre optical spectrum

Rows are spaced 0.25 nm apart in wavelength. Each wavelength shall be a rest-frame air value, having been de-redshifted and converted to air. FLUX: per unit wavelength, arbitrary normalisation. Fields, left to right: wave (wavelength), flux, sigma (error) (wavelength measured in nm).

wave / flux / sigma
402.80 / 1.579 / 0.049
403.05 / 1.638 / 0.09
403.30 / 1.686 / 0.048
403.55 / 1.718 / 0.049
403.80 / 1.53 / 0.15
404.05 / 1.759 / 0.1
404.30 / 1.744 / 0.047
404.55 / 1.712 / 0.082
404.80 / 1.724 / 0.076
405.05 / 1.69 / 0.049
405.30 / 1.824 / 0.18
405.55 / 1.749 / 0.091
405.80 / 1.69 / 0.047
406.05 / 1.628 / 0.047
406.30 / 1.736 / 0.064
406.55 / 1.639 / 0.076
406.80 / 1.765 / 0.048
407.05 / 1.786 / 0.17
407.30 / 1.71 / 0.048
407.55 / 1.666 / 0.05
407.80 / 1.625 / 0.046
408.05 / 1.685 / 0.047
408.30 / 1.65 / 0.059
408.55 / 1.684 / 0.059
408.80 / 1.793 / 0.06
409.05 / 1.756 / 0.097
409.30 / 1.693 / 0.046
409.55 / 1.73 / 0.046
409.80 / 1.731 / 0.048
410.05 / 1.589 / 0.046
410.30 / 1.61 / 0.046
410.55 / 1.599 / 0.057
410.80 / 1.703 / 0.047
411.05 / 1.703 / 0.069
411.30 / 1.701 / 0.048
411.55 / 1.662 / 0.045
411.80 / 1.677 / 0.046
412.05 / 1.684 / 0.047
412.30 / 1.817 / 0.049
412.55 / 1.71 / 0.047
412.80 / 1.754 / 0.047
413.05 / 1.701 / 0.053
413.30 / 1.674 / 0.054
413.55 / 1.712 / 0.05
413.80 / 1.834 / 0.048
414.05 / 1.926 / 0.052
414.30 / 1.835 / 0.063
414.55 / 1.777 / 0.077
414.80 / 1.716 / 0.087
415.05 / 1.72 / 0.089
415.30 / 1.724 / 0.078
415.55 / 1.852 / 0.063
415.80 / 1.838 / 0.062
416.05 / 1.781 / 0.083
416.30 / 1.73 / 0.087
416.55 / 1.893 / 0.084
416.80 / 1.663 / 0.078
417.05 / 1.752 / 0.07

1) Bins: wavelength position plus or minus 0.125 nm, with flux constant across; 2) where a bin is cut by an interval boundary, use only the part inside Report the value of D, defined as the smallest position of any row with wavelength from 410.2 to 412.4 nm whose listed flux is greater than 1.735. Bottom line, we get 412.30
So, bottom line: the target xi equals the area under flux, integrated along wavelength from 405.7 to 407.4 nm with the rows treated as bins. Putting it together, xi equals 2.90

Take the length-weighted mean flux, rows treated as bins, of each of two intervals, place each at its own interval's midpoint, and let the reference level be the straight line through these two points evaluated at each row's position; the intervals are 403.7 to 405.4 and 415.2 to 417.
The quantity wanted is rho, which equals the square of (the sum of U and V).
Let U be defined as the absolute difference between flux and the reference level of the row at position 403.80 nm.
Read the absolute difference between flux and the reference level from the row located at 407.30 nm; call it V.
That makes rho 0.039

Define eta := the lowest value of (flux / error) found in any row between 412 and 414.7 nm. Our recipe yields 23.1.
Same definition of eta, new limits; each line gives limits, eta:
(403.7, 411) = 10.1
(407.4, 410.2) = 18.1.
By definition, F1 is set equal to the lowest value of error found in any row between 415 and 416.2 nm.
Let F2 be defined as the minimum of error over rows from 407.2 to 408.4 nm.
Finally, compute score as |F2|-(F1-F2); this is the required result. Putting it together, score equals 0.0300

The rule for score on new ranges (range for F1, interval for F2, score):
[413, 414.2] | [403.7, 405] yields 0.0460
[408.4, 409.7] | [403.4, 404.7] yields 0.0480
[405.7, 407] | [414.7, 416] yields 0.0770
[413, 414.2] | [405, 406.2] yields 0.0460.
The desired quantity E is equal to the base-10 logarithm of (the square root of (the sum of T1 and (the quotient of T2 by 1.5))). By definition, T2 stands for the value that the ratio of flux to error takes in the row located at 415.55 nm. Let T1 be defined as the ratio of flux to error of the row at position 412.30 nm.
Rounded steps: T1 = 37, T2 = 29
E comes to 0.88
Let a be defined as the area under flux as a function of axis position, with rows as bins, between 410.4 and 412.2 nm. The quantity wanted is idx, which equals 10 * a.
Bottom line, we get 30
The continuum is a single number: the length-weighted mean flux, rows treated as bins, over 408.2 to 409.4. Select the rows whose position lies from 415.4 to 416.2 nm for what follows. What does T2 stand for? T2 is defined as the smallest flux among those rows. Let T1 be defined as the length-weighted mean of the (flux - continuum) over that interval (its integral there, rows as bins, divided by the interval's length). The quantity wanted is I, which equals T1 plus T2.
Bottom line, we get 1.88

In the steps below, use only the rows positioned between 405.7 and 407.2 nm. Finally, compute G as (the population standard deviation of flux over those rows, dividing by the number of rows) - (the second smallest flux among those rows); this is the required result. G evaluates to -1.579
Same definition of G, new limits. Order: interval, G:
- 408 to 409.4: -1.635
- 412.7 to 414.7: -1.622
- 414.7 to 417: -1.644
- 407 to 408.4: -1.598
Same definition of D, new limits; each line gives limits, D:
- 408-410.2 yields 408.80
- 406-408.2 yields 406.30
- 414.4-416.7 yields 414.55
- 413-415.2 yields 413.80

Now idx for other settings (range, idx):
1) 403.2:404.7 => 25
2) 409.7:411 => 21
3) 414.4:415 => 10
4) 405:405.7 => 12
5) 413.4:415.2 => 32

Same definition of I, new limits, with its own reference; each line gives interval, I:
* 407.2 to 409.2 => 1.60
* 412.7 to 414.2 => 1.73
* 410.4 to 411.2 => 1.55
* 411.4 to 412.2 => 1.62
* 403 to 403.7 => 1.60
